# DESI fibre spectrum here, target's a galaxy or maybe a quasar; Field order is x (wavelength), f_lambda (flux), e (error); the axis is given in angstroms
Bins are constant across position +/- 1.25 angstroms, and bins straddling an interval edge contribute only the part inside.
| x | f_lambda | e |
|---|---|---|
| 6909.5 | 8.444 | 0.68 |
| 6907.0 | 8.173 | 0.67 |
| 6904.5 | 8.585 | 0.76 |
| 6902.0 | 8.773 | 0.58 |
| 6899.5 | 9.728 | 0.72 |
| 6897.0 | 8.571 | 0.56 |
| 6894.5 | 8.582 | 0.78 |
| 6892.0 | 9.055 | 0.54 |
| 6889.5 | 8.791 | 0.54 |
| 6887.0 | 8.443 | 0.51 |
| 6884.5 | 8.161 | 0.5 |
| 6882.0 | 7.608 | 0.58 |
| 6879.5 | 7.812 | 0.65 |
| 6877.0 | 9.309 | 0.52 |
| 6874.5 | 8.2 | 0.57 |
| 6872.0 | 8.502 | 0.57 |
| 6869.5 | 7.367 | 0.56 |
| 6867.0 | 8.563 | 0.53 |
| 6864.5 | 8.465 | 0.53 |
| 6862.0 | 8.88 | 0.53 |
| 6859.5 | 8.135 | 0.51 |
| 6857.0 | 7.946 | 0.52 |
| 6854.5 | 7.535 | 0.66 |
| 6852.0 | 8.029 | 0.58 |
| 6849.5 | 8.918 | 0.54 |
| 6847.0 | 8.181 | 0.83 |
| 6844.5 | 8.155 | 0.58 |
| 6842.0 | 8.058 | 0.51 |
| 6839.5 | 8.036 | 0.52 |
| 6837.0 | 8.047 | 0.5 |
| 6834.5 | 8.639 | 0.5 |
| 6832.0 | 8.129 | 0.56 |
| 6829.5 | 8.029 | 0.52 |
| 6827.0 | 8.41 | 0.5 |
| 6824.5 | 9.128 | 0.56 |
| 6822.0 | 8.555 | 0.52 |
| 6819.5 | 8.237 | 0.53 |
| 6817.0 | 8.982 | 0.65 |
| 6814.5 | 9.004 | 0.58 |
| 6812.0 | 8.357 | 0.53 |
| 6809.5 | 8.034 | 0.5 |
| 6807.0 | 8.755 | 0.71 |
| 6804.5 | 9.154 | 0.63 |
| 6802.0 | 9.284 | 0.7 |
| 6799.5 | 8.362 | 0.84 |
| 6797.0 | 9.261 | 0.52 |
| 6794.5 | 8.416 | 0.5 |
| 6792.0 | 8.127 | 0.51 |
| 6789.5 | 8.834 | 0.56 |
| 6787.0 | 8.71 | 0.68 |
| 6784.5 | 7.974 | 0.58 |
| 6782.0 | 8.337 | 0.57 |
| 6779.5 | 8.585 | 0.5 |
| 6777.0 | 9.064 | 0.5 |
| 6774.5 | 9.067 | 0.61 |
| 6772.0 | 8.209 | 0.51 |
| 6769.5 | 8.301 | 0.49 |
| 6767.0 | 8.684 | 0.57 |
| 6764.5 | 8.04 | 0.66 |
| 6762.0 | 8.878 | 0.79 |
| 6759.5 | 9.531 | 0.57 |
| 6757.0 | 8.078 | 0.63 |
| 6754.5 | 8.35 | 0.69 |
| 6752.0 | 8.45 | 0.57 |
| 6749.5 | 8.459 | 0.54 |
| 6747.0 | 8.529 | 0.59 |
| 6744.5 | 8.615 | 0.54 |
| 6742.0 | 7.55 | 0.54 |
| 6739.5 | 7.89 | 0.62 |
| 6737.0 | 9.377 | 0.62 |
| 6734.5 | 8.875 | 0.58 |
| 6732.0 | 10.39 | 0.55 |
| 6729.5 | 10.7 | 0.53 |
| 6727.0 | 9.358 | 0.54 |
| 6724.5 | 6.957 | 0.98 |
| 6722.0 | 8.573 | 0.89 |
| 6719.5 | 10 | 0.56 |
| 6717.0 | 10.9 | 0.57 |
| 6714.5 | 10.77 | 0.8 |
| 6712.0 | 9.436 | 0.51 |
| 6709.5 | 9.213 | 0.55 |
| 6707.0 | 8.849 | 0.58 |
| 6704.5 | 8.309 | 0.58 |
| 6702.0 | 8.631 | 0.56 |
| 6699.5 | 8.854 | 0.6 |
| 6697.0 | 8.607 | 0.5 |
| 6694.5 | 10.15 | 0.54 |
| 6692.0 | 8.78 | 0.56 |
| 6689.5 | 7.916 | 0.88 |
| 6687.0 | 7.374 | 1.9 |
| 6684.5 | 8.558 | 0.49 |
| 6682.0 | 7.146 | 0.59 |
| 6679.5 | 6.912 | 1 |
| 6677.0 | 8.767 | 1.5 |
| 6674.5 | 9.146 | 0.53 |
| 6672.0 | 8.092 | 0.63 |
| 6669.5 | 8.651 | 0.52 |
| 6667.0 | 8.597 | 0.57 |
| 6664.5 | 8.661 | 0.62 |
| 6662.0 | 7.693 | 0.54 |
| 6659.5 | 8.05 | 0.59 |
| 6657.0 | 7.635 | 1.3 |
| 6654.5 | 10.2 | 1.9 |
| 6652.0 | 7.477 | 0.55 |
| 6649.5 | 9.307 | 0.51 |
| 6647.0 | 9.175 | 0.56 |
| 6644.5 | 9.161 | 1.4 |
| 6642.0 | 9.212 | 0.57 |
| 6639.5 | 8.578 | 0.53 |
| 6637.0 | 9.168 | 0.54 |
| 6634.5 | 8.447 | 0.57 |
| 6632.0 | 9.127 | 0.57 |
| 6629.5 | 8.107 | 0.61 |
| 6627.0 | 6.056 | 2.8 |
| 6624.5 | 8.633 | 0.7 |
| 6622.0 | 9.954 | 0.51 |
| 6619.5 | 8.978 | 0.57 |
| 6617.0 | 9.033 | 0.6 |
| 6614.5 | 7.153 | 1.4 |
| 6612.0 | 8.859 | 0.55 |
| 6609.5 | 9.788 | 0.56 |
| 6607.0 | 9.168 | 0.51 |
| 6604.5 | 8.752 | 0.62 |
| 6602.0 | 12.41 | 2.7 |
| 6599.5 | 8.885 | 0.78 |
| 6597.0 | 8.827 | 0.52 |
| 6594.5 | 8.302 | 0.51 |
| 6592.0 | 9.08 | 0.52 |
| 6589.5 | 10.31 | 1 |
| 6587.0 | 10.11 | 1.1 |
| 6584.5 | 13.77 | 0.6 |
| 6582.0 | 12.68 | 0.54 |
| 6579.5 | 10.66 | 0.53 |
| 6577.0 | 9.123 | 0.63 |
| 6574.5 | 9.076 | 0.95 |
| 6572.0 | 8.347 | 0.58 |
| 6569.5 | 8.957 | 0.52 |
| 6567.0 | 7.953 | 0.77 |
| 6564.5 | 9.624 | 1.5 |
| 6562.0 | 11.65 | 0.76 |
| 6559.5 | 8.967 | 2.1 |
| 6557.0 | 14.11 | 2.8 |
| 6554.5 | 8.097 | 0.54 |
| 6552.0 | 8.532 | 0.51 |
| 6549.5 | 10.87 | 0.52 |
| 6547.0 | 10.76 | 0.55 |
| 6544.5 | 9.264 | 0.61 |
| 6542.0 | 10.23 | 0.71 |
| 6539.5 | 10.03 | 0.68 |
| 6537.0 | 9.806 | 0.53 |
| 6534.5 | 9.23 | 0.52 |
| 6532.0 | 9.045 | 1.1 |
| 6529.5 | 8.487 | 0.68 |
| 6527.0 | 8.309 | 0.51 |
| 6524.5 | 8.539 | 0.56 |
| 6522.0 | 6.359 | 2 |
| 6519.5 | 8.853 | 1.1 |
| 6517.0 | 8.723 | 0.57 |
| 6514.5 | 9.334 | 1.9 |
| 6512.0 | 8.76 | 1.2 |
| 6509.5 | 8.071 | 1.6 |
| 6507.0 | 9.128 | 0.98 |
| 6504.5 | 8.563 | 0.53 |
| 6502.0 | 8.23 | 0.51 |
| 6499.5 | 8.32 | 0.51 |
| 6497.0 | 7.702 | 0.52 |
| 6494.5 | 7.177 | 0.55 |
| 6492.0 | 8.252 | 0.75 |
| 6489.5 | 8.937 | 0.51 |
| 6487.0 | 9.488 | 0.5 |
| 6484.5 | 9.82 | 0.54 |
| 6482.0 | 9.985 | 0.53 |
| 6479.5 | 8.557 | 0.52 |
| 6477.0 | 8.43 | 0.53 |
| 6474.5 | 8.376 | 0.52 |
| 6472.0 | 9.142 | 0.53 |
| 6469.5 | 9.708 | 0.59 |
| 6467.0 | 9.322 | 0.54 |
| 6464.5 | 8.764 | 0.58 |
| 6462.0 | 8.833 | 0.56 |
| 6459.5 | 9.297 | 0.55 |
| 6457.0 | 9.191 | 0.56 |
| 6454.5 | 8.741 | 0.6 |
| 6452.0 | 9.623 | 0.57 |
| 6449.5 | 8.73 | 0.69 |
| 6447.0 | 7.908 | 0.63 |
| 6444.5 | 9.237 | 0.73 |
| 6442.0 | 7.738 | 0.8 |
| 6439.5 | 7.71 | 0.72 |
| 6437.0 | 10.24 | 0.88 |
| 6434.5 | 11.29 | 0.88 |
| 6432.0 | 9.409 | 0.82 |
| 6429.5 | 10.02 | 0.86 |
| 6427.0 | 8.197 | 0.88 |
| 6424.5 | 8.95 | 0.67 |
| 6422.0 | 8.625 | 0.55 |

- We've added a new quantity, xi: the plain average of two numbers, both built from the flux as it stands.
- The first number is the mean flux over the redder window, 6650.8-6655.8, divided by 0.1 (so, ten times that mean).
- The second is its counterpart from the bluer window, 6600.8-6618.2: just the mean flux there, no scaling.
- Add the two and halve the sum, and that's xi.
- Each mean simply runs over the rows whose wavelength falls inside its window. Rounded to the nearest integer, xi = 49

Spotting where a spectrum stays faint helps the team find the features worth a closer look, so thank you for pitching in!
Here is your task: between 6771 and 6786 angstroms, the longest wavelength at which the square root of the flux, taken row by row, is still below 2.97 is 6784.5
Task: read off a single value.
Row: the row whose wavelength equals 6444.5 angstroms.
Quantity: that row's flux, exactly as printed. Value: 9.237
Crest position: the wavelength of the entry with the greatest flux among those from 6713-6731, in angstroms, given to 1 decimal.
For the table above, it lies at 6717.0 angstroms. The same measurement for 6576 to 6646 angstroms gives 6584.5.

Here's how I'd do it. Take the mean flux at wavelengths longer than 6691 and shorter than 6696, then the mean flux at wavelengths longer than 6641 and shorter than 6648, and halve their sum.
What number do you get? 9.3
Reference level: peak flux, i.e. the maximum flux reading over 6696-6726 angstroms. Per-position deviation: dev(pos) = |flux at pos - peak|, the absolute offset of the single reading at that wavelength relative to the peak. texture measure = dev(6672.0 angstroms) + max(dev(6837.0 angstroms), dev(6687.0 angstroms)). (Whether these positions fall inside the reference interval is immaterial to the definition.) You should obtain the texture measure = 6.3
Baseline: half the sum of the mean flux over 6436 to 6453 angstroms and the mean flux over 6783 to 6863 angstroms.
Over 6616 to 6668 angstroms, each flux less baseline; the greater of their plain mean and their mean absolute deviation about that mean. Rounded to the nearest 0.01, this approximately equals 0.67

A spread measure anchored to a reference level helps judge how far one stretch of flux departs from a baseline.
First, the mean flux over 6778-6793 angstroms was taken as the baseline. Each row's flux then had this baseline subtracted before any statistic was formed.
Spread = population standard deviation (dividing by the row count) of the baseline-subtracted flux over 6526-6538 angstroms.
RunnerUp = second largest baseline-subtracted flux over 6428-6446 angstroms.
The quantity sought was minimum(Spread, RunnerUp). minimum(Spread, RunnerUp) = 0.54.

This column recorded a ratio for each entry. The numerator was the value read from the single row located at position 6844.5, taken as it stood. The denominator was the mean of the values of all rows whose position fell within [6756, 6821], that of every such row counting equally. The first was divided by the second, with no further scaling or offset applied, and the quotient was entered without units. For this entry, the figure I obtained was 0.95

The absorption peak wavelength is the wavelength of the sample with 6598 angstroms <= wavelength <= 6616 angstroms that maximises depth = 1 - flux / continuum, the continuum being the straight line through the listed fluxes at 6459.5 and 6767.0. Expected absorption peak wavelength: 6614.5 angstroms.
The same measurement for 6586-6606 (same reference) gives 6594.5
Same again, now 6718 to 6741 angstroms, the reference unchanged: 6724.5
